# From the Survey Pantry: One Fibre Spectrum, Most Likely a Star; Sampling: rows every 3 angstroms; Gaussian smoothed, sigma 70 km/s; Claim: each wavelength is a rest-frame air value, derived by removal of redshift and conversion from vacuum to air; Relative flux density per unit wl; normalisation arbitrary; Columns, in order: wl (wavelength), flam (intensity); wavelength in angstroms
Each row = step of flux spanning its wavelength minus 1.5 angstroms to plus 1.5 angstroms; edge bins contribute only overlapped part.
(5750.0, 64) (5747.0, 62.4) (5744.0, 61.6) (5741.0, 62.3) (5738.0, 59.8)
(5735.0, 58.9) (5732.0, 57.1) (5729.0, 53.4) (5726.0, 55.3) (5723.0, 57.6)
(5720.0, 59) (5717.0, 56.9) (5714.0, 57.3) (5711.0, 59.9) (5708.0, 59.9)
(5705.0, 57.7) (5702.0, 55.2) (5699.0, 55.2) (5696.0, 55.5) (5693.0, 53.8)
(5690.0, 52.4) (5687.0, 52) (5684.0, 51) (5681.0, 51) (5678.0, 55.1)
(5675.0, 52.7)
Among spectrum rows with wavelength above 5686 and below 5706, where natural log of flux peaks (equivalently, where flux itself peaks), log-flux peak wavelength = 5705.0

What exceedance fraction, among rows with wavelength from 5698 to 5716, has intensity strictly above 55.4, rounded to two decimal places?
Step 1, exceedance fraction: 0.67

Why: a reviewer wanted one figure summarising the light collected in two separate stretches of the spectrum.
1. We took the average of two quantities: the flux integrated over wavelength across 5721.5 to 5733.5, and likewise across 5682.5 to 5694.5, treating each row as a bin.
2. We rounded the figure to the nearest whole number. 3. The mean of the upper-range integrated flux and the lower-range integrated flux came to 649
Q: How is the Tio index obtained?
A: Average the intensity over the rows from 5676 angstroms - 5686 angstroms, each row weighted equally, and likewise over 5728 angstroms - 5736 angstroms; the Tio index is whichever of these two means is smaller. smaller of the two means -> 52.4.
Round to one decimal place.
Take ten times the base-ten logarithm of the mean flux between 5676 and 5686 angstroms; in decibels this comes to 17.2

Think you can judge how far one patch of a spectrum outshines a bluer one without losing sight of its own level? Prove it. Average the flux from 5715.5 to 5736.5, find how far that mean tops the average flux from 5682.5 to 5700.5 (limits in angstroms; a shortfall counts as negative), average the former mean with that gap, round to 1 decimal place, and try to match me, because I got 30.2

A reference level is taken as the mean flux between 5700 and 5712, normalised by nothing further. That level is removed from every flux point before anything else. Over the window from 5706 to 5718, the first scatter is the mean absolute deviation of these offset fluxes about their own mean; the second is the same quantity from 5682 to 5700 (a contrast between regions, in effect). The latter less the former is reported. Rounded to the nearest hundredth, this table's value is 0.12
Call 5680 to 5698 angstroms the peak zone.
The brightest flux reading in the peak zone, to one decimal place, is 55.5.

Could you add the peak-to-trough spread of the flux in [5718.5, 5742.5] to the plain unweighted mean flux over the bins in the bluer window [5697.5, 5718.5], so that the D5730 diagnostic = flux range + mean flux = 66.3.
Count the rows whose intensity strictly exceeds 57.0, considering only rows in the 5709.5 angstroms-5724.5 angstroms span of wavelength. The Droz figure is 4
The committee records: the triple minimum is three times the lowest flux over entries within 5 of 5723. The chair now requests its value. 166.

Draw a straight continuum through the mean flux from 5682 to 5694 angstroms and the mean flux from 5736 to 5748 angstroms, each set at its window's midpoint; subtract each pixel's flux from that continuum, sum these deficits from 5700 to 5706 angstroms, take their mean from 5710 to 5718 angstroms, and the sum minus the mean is -2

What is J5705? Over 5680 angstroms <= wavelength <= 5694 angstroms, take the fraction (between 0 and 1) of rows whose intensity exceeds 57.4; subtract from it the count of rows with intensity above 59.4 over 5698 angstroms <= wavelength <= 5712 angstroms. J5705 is -2.0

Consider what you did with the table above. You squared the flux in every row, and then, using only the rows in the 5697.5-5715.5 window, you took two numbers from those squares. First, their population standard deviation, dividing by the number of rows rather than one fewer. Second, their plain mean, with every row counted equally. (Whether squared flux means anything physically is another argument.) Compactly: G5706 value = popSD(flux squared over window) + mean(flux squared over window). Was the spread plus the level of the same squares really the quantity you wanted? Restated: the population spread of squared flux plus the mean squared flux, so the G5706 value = 3535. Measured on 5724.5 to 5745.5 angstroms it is 3763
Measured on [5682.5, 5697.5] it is 2972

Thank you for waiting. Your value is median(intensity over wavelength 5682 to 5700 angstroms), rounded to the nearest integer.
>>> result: 53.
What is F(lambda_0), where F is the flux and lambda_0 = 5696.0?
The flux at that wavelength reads 55.5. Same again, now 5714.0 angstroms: 57.3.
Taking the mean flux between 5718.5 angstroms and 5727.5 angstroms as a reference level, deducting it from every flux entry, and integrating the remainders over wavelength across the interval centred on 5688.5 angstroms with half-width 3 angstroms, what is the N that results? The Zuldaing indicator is -31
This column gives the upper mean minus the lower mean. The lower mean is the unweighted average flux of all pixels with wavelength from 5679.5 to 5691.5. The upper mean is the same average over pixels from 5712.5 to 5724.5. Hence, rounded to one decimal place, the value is 6.1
